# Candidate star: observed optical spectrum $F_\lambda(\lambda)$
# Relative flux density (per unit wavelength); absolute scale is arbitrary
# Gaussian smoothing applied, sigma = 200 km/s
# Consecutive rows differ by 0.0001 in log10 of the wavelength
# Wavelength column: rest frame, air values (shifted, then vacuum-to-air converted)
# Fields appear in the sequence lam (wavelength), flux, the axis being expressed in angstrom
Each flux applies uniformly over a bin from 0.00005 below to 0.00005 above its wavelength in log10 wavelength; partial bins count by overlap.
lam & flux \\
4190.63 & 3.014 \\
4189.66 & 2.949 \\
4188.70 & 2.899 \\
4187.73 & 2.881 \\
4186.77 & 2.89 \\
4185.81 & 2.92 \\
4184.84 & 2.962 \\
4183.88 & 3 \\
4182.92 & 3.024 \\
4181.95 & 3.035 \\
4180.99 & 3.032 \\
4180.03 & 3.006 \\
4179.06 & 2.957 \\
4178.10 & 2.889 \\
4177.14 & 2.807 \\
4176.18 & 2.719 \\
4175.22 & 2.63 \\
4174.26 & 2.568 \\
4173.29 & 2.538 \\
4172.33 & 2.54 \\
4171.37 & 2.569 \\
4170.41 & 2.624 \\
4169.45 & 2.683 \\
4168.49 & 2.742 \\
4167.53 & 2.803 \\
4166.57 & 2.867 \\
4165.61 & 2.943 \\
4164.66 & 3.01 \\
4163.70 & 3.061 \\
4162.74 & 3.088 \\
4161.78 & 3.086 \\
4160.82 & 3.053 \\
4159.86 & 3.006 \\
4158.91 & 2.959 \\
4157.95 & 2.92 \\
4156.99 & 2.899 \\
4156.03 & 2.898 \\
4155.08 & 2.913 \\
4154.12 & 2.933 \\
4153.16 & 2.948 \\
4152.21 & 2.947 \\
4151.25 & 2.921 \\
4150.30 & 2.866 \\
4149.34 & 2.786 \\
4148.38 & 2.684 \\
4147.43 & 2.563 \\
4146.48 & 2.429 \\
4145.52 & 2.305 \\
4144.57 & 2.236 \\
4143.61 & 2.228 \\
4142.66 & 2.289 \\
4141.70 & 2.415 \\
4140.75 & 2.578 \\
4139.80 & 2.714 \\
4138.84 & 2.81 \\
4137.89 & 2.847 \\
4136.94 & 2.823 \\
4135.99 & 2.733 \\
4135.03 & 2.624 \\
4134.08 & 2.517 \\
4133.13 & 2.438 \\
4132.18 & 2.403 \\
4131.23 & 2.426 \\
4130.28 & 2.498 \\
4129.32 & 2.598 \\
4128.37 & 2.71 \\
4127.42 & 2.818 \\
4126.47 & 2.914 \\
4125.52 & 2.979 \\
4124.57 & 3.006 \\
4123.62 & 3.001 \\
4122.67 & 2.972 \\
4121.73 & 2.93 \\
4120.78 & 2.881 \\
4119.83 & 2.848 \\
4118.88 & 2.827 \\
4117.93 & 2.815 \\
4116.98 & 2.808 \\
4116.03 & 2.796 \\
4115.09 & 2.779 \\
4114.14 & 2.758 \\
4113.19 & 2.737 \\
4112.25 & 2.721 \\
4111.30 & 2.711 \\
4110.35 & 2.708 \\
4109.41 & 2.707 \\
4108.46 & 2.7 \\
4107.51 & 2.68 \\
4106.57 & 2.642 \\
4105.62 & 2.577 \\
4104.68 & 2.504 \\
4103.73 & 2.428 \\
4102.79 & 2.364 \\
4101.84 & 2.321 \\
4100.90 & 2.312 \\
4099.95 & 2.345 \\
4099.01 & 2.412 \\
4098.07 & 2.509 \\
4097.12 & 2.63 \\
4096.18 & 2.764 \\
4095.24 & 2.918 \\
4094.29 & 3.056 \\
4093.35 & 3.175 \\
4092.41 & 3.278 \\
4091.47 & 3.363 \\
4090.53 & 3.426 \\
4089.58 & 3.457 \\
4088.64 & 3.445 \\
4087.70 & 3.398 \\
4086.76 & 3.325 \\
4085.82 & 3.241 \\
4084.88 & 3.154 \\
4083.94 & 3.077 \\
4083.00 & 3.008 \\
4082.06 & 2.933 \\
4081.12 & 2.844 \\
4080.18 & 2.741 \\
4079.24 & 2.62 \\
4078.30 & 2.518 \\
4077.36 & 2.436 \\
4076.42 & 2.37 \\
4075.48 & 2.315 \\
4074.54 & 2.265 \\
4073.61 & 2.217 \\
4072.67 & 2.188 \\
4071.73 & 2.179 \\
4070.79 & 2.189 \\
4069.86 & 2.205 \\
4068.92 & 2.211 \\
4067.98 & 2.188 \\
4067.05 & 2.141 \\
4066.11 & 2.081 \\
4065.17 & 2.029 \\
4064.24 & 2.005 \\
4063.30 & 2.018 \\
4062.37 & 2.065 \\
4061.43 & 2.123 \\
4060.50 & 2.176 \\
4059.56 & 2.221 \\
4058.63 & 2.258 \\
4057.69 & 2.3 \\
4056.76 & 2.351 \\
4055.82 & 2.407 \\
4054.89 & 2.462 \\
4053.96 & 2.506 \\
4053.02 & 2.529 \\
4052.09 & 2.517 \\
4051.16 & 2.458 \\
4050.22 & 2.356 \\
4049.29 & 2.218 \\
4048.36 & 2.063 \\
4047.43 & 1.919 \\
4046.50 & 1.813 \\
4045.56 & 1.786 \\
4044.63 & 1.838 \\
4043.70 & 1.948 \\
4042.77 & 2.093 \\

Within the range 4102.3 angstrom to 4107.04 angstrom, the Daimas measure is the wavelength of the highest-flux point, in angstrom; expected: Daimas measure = 4106.57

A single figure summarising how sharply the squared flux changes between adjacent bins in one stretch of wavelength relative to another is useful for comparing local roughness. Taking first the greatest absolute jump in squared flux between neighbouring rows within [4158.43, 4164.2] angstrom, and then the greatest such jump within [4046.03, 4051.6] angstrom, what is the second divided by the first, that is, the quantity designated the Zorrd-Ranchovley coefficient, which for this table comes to 2.3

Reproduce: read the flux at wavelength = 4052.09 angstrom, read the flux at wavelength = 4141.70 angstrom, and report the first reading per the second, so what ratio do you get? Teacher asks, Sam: 1.04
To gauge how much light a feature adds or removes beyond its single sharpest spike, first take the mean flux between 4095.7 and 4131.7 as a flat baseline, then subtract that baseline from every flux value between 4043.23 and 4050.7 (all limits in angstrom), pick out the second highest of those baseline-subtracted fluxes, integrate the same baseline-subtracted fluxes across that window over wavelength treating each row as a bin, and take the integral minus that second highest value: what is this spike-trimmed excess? -4.7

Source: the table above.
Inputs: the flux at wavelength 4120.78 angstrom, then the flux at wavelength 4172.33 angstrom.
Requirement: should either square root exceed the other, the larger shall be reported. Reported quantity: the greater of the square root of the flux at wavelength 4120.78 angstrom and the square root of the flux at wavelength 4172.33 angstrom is 1.697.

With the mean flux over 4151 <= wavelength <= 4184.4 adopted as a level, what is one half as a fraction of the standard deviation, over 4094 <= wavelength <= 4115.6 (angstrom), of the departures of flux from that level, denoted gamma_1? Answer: 2.6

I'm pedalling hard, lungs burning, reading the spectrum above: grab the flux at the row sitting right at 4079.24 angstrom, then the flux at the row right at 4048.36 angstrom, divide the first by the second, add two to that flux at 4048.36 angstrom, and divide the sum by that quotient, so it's 3.20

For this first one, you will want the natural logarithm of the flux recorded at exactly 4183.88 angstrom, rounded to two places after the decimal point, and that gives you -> 1.10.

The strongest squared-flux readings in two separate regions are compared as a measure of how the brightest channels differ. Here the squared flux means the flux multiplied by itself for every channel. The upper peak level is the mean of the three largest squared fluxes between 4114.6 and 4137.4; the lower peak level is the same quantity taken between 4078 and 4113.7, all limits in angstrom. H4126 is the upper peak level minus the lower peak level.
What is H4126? -3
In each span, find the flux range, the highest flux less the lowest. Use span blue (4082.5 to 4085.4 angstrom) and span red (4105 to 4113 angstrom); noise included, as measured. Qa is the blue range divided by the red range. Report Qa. 1.0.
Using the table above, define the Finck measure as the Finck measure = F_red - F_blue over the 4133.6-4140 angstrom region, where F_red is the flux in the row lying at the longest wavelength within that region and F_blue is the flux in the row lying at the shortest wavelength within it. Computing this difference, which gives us 0.20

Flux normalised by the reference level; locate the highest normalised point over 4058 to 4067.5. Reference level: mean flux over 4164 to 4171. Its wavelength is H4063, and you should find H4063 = 4058.63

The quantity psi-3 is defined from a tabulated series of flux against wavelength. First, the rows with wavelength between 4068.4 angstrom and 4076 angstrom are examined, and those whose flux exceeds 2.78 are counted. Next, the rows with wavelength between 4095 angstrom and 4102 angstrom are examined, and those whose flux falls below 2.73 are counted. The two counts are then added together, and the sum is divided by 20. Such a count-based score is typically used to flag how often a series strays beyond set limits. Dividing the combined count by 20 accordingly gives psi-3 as 0.30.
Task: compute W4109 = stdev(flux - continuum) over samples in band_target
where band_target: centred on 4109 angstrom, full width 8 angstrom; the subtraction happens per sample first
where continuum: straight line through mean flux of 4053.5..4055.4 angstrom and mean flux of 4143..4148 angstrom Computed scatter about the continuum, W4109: 0.05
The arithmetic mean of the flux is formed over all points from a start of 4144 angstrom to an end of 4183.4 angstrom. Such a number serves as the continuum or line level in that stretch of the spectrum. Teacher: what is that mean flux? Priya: 2.8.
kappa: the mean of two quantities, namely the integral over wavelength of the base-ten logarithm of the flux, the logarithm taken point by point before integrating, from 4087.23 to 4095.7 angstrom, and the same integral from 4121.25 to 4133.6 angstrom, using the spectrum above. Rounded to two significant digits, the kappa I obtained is 4.9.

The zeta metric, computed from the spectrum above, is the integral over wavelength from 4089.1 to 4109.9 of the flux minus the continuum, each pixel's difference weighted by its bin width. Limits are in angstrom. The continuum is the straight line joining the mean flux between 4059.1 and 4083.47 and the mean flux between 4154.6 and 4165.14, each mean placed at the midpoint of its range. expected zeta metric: 5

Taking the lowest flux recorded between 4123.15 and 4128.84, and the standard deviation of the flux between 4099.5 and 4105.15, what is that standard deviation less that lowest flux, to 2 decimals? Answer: -2.64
